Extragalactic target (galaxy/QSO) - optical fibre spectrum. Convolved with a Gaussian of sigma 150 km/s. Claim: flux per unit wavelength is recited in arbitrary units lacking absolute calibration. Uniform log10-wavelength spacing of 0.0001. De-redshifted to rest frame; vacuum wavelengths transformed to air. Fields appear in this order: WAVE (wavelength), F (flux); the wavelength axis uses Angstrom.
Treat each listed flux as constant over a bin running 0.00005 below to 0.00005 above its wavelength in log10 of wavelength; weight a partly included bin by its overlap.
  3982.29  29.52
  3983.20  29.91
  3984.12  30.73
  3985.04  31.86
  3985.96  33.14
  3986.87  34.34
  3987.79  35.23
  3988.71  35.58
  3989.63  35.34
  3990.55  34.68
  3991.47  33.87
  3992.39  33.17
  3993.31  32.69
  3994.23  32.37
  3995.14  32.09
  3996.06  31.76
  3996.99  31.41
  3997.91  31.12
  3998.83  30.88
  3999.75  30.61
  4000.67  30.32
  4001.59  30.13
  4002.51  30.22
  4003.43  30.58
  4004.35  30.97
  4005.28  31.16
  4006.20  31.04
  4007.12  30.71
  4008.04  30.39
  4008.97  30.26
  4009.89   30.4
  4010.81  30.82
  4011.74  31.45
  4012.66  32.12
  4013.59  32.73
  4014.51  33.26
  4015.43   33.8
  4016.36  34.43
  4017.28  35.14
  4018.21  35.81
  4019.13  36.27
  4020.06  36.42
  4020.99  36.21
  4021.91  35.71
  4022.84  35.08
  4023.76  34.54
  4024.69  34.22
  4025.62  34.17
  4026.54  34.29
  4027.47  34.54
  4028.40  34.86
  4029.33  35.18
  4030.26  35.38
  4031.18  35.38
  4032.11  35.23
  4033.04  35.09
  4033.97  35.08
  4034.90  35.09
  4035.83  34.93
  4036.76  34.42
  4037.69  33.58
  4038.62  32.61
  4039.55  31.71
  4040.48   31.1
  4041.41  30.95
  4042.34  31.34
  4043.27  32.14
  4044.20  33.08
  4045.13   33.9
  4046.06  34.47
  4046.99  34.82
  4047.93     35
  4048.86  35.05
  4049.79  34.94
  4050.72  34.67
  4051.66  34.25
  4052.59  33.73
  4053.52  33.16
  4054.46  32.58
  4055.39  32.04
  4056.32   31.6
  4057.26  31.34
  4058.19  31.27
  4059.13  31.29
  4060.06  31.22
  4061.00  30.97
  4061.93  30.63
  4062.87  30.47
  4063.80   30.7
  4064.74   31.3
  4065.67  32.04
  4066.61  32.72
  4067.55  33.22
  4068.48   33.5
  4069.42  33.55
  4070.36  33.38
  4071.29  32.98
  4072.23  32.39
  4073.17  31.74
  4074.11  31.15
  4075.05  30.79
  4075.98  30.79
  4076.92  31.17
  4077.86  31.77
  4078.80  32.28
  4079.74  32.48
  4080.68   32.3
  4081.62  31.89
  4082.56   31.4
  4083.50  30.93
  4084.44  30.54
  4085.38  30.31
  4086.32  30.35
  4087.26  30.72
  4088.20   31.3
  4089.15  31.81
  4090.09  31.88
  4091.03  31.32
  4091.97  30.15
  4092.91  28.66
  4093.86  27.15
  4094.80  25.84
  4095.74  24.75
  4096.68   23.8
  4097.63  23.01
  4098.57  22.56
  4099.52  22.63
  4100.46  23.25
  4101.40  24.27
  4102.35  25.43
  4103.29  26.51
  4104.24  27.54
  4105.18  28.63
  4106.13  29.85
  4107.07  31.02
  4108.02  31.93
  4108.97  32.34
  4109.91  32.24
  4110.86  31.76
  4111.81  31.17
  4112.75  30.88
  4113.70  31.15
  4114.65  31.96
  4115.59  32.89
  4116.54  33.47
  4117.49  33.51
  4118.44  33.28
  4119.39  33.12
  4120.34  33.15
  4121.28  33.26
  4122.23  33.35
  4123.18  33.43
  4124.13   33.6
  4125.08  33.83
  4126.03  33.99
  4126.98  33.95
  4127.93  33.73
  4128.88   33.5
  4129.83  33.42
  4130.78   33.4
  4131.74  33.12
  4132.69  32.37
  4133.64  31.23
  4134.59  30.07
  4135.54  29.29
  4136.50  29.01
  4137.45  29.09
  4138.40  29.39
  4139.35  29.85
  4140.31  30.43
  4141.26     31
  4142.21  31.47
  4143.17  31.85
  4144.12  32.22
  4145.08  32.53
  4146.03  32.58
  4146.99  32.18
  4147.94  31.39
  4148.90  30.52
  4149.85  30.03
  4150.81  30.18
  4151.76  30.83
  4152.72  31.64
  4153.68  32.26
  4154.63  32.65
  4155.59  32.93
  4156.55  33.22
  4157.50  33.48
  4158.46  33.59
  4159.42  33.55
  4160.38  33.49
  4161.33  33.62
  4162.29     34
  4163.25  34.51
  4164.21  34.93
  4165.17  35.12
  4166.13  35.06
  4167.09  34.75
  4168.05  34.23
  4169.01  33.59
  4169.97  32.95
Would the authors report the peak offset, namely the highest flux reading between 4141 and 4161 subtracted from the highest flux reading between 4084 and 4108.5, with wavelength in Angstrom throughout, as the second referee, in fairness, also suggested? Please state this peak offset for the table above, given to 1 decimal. -1.7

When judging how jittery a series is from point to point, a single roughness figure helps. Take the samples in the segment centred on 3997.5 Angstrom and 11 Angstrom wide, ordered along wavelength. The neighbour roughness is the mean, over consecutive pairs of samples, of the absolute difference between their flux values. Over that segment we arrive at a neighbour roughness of 0.28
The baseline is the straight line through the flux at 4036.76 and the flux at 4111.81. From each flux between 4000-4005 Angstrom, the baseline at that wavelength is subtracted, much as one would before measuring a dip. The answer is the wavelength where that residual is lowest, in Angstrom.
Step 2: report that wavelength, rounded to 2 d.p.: 4001.59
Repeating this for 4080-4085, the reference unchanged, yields 4084.44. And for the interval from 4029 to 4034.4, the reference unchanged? 4029.33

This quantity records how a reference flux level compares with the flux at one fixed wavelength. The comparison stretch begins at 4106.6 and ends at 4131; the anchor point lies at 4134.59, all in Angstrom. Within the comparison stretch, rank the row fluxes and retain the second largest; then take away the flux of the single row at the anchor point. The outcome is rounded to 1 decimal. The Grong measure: 3.9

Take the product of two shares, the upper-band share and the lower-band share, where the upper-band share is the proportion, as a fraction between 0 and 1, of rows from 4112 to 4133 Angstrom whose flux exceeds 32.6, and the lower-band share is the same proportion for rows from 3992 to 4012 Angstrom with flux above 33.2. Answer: 0.0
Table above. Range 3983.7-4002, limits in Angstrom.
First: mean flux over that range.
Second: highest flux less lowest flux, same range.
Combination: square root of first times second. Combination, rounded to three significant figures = 13.3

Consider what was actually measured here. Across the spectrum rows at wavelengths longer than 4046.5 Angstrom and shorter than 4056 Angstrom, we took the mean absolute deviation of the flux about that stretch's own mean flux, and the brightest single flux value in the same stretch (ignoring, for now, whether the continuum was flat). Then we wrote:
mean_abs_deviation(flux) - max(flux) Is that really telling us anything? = -34.1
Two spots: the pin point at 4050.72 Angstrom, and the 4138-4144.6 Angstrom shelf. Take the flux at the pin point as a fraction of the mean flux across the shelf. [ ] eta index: 1.12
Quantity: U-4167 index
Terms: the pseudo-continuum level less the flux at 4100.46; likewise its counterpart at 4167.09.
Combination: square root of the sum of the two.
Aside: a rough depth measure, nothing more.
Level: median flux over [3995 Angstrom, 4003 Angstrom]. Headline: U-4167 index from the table 1.9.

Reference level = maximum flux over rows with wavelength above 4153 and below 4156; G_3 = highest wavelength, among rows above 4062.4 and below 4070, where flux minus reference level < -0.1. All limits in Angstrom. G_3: 4066.61 Angstrom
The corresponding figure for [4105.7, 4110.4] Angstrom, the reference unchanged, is 4109.91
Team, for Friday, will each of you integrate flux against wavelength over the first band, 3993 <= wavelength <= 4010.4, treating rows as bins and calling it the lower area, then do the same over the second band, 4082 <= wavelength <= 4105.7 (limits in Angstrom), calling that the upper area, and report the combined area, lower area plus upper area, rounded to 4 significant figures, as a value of 1198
